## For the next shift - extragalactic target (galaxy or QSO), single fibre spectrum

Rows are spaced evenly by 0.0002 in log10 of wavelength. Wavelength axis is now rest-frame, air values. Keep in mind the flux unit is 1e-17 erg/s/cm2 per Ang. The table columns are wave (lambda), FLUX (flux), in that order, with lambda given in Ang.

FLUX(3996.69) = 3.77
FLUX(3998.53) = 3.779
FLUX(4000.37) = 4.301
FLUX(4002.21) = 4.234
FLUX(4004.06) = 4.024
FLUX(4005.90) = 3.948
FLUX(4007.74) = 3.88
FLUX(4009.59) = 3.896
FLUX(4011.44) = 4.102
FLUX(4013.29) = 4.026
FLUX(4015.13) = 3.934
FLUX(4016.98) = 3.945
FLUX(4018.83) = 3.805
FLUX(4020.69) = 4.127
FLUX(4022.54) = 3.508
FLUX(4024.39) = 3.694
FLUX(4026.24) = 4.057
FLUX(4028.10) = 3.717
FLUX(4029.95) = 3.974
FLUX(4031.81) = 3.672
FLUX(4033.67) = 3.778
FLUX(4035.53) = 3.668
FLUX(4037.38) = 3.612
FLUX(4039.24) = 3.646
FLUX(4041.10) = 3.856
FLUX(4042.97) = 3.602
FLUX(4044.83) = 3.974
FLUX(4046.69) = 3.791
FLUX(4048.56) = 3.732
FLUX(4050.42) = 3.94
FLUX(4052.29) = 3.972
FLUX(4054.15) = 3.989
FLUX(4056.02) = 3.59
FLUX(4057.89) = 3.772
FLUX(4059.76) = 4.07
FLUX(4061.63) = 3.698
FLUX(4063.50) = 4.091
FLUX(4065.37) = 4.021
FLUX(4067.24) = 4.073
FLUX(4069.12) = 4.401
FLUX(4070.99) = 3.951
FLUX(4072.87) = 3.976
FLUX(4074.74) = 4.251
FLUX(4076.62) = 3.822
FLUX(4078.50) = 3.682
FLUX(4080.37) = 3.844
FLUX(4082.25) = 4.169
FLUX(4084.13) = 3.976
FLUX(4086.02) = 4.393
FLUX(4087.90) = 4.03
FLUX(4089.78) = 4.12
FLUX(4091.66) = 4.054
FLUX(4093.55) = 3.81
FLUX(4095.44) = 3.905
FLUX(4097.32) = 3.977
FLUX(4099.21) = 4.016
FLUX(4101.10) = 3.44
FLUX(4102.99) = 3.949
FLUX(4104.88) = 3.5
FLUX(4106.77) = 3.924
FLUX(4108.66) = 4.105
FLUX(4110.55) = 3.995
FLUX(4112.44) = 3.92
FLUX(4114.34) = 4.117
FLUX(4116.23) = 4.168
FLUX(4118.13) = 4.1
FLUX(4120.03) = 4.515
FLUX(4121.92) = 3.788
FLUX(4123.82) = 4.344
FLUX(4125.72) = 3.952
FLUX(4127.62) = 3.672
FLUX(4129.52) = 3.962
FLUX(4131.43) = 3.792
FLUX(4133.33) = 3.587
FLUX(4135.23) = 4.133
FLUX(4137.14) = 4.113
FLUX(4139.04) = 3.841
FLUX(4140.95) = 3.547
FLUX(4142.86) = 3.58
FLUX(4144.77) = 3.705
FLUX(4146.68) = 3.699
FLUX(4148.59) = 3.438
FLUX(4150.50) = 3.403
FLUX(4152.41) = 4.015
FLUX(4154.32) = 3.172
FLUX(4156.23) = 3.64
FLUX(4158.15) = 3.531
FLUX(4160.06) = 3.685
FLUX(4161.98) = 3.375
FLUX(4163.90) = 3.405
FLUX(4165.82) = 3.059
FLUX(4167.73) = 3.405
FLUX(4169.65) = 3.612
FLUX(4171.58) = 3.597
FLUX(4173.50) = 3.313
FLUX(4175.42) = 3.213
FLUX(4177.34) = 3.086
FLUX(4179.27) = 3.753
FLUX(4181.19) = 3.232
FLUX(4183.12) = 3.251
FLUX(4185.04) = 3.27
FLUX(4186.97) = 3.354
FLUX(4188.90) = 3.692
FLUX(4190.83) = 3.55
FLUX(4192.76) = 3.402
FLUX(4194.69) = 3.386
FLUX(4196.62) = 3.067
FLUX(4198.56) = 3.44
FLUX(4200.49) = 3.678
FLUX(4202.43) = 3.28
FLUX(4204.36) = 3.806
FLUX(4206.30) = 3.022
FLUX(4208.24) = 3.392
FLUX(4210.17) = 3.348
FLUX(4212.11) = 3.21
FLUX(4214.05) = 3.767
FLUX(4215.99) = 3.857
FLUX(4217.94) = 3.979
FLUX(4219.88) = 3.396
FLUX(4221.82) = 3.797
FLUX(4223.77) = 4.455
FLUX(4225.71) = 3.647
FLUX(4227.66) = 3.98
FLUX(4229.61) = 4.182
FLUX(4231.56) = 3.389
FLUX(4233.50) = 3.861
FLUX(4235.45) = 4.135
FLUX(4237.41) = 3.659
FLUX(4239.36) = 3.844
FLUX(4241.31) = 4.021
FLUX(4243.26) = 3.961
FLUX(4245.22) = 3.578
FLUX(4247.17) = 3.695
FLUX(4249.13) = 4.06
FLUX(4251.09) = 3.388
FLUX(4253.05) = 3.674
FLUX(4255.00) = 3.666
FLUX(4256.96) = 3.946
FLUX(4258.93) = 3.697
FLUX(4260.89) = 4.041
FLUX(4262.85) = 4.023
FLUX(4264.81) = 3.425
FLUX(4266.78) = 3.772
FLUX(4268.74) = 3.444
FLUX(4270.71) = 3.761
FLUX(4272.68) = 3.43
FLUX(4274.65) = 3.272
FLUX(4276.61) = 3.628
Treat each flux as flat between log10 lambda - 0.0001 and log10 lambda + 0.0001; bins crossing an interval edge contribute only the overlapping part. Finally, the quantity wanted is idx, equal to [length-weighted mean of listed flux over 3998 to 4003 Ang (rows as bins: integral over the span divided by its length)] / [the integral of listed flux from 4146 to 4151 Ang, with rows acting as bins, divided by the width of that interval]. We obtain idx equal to 1.18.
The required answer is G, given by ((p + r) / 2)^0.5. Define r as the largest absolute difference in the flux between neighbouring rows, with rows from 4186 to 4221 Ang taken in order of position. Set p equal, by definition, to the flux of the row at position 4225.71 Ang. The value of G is 1.49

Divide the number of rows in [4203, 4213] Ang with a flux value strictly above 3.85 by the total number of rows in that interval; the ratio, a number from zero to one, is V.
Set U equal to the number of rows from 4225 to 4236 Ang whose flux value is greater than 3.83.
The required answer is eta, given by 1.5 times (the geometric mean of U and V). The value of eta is 0.0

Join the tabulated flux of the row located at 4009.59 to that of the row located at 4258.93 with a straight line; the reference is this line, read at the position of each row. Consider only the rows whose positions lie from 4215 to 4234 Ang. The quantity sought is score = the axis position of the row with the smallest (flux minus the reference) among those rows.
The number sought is 4219.88 Ang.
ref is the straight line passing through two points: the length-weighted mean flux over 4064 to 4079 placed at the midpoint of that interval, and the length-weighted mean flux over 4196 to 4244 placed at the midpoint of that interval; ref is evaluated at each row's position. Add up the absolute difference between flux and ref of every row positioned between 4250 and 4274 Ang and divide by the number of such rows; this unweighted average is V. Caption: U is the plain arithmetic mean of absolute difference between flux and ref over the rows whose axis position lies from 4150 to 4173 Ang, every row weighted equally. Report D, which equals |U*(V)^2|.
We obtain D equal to 0.015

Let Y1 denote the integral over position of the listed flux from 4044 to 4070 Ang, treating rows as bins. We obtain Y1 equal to 102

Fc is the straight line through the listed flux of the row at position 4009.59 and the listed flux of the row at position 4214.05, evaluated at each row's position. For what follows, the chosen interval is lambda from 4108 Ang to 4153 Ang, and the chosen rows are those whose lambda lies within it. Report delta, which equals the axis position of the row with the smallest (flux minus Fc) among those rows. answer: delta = 4150.50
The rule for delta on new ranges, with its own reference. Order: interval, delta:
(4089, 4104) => 4101.10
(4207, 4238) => 4212.11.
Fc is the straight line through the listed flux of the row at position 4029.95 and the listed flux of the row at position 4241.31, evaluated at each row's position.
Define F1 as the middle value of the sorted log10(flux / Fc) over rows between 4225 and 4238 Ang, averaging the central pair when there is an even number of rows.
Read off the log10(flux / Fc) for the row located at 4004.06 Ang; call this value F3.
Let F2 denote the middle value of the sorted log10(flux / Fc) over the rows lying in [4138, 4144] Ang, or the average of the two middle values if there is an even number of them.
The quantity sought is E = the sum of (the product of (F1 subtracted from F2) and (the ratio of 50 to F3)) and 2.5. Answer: -250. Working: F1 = -0.017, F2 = -0.048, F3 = 0.006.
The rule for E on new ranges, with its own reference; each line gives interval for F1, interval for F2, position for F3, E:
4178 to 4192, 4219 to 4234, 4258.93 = -74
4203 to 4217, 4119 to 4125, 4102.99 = -1211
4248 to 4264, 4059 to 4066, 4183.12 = -14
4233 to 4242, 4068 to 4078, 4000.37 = 26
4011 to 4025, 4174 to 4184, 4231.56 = 63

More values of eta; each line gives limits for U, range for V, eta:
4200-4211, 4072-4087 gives 0.0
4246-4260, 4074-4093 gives 1.8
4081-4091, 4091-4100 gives 3.0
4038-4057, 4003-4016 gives 3.4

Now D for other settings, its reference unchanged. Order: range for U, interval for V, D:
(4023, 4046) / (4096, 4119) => 0.009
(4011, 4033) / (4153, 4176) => 0.043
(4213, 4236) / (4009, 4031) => 0.019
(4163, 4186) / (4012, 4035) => 0.038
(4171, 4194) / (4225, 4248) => 0.022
